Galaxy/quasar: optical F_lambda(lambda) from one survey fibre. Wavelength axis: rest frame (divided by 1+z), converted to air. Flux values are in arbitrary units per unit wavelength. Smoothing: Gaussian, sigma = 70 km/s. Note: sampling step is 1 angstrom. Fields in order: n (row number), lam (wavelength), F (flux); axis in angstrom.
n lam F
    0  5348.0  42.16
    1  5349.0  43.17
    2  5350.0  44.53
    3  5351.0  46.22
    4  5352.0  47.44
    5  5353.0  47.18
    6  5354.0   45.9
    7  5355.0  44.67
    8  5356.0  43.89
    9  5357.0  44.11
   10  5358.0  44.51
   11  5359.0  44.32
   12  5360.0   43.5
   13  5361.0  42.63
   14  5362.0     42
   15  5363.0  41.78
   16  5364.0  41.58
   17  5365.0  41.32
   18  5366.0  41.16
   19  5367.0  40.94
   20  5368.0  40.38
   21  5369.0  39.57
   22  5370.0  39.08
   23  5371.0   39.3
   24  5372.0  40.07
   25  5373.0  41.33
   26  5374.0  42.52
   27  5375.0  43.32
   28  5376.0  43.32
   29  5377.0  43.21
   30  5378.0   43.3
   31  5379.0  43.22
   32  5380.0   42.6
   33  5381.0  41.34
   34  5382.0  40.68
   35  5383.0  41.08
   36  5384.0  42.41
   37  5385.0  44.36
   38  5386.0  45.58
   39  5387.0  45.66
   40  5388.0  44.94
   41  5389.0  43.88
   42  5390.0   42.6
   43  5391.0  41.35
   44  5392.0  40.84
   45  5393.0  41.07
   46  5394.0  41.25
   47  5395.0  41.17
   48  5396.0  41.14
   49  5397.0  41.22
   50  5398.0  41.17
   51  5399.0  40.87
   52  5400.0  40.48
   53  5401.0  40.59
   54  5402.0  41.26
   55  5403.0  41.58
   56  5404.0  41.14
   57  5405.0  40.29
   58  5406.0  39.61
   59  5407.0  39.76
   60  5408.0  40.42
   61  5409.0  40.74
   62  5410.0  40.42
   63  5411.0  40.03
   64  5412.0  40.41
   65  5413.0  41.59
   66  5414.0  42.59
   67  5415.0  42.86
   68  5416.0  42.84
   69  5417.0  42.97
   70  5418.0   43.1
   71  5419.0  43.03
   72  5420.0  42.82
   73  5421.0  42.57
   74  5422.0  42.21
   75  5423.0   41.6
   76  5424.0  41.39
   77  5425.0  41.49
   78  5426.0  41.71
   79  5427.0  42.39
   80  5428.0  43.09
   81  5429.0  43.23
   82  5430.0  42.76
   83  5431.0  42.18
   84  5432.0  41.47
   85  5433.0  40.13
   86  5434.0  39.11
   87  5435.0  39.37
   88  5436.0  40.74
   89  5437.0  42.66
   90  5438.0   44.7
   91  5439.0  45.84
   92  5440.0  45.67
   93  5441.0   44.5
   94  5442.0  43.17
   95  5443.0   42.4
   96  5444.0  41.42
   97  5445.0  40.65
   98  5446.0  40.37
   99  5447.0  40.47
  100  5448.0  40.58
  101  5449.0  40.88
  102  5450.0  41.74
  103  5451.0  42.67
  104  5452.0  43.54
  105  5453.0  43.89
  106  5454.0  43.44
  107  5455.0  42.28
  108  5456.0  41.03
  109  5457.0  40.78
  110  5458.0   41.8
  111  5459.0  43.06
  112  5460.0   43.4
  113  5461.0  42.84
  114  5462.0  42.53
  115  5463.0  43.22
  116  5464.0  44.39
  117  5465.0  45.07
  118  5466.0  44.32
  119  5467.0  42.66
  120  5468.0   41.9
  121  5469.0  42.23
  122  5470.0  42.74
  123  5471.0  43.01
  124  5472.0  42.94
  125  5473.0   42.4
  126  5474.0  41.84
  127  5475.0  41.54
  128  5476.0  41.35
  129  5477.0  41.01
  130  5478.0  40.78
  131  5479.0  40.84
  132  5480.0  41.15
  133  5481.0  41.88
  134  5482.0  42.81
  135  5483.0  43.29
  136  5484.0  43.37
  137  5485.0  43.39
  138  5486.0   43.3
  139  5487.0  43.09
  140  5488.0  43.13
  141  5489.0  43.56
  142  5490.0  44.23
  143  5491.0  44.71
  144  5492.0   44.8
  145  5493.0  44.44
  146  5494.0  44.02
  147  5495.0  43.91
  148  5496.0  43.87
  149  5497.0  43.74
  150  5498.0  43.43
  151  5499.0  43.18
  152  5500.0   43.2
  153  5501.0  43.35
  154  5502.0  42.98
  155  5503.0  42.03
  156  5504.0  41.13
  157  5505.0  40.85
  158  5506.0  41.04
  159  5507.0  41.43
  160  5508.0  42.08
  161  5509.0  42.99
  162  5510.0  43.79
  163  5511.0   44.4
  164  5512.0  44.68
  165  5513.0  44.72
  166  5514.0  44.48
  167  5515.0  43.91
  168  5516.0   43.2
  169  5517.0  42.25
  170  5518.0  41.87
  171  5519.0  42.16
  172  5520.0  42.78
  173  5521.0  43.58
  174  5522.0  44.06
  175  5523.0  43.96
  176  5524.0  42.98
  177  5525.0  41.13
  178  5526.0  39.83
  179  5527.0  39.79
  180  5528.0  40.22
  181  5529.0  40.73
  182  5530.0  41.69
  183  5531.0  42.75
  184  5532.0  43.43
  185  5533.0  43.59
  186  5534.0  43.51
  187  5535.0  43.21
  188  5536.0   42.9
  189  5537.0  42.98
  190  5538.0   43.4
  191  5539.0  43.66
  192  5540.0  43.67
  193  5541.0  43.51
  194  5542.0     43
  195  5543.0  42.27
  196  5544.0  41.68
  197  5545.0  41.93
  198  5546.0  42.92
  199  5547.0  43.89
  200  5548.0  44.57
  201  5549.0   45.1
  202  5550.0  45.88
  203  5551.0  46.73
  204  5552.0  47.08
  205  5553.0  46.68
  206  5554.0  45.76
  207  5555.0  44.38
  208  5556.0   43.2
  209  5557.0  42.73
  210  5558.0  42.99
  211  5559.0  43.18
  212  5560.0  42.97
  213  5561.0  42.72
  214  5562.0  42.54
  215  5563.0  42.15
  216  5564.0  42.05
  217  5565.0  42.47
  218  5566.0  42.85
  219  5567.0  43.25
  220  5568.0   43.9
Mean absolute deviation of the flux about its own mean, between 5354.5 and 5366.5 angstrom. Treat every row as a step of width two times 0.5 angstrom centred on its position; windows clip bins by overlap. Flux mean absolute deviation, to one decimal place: 1.2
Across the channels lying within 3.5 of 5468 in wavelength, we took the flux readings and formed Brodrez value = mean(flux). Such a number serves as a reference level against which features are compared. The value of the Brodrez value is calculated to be 43.1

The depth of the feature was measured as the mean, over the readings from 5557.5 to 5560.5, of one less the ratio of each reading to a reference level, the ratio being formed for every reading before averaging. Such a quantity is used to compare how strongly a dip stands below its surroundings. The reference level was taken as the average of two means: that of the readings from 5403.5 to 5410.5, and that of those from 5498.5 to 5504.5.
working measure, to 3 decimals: -0.037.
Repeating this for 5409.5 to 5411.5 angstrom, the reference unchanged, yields 0.031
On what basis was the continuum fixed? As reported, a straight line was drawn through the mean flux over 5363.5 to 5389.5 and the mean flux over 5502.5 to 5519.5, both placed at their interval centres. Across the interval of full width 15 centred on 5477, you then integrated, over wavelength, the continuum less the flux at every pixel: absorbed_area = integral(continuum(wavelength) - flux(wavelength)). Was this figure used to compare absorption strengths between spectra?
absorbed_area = 8.2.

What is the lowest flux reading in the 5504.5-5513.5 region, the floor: 40.85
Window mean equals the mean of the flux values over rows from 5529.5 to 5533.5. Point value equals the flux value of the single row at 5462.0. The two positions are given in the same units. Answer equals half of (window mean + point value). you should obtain 42.7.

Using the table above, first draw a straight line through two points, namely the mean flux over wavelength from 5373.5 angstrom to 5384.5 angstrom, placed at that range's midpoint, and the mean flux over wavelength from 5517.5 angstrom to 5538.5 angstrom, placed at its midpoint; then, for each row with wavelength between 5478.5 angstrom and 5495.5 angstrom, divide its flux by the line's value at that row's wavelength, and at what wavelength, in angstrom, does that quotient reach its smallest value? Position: 5479.0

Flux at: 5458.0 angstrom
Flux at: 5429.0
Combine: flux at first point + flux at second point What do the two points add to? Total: 85.0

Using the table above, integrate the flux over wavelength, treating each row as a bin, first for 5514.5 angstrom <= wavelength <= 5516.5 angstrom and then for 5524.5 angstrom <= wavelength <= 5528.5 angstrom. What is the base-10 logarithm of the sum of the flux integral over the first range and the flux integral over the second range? 2.39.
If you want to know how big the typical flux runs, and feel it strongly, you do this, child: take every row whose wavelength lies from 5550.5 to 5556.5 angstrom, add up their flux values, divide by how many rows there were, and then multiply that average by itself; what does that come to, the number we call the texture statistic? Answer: 2083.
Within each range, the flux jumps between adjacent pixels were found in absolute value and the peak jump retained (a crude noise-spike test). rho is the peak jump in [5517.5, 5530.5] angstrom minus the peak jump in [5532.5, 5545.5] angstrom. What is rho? 1.1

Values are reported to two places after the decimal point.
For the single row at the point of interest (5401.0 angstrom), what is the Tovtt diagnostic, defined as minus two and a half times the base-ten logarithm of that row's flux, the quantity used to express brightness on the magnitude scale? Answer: -4.02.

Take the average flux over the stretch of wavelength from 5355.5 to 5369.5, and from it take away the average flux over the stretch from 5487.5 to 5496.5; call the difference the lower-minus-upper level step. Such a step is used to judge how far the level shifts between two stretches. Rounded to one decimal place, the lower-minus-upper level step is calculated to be -1.8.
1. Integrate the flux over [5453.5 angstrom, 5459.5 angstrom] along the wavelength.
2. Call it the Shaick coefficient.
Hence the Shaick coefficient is 252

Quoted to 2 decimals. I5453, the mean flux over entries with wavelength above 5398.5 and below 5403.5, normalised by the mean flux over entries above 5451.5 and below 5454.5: 0.94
